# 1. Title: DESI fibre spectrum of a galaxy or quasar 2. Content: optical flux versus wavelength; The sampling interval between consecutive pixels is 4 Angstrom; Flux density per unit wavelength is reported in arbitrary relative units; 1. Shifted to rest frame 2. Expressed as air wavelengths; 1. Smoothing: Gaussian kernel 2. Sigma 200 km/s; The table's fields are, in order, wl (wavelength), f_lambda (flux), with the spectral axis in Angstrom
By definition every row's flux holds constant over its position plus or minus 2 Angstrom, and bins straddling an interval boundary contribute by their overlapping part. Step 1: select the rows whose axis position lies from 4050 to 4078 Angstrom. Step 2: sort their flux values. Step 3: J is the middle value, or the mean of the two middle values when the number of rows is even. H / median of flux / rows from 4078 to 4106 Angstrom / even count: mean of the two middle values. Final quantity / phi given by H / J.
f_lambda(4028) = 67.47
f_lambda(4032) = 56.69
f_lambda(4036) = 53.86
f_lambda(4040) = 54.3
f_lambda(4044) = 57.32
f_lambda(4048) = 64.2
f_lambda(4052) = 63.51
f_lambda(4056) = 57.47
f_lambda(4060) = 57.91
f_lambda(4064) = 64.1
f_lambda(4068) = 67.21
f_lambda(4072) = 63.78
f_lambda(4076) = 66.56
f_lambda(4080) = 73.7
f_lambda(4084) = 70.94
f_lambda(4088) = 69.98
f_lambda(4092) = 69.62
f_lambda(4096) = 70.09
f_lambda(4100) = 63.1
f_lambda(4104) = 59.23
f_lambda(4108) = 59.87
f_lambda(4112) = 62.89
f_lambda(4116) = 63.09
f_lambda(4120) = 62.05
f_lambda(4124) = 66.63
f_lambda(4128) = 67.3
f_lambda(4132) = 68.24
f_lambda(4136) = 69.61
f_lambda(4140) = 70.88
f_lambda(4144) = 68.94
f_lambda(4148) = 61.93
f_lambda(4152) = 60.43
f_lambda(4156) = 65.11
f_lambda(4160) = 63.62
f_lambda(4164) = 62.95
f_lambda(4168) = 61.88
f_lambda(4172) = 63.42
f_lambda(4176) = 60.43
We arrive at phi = 1.10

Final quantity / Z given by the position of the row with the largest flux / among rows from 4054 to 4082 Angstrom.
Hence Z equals 4080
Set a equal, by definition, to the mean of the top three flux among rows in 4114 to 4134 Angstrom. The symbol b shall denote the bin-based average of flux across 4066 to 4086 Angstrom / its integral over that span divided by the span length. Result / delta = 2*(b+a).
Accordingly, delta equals 272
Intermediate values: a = 67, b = 68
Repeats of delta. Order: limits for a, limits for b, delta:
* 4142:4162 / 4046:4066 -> 255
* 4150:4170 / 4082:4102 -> 265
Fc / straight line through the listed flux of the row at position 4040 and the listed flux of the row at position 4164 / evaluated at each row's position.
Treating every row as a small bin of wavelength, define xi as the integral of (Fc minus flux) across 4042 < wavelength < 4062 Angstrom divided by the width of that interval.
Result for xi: -4.9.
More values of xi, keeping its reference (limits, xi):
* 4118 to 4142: -6.9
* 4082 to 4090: -13.0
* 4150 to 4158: -0.5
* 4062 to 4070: -9.5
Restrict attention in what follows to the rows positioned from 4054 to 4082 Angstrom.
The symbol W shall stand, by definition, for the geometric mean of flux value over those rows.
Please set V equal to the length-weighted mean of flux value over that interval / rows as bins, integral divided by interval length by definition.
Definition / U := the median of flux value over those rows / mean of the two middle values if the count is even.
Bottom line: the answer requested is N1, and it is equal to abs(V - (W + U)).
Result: 64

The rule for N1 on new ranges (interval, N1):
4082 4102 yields 70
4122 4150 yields 68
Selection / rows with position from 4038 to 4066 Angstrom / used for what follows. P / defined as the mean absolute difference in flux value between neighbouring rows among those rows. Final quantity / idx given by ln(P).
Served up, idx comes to 1.4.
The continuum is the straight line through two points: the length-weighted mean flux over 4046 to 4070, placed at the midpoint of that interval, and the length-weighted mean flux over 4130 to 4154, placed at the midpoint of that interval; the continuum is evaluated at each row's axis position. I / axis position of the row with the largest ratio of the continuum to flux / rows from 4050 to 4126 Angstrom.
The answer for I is 4104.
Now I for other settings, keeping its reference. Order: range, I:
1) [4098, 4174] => 4152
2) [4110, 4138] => 4120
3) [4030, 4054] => 4036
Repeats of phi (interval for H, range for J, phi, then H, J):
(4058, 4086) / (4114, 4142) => 0.99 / 67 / 67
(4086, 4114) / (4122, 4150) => 0.92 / 63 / 68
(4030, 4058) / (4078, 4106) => 0.82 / 57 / 70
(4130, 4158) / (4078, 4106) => 0.98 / 68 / 70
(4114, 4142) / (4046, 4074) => 1.06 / 67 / 64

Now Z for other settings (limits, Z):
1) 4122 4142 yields 4140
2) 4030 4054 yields 4048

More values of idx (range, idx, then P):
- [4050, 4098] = 1.1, 3.1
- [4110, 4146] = 0.4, 1.5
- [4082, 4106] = 0.9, 2.5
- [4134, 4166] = 1.0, 2.7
